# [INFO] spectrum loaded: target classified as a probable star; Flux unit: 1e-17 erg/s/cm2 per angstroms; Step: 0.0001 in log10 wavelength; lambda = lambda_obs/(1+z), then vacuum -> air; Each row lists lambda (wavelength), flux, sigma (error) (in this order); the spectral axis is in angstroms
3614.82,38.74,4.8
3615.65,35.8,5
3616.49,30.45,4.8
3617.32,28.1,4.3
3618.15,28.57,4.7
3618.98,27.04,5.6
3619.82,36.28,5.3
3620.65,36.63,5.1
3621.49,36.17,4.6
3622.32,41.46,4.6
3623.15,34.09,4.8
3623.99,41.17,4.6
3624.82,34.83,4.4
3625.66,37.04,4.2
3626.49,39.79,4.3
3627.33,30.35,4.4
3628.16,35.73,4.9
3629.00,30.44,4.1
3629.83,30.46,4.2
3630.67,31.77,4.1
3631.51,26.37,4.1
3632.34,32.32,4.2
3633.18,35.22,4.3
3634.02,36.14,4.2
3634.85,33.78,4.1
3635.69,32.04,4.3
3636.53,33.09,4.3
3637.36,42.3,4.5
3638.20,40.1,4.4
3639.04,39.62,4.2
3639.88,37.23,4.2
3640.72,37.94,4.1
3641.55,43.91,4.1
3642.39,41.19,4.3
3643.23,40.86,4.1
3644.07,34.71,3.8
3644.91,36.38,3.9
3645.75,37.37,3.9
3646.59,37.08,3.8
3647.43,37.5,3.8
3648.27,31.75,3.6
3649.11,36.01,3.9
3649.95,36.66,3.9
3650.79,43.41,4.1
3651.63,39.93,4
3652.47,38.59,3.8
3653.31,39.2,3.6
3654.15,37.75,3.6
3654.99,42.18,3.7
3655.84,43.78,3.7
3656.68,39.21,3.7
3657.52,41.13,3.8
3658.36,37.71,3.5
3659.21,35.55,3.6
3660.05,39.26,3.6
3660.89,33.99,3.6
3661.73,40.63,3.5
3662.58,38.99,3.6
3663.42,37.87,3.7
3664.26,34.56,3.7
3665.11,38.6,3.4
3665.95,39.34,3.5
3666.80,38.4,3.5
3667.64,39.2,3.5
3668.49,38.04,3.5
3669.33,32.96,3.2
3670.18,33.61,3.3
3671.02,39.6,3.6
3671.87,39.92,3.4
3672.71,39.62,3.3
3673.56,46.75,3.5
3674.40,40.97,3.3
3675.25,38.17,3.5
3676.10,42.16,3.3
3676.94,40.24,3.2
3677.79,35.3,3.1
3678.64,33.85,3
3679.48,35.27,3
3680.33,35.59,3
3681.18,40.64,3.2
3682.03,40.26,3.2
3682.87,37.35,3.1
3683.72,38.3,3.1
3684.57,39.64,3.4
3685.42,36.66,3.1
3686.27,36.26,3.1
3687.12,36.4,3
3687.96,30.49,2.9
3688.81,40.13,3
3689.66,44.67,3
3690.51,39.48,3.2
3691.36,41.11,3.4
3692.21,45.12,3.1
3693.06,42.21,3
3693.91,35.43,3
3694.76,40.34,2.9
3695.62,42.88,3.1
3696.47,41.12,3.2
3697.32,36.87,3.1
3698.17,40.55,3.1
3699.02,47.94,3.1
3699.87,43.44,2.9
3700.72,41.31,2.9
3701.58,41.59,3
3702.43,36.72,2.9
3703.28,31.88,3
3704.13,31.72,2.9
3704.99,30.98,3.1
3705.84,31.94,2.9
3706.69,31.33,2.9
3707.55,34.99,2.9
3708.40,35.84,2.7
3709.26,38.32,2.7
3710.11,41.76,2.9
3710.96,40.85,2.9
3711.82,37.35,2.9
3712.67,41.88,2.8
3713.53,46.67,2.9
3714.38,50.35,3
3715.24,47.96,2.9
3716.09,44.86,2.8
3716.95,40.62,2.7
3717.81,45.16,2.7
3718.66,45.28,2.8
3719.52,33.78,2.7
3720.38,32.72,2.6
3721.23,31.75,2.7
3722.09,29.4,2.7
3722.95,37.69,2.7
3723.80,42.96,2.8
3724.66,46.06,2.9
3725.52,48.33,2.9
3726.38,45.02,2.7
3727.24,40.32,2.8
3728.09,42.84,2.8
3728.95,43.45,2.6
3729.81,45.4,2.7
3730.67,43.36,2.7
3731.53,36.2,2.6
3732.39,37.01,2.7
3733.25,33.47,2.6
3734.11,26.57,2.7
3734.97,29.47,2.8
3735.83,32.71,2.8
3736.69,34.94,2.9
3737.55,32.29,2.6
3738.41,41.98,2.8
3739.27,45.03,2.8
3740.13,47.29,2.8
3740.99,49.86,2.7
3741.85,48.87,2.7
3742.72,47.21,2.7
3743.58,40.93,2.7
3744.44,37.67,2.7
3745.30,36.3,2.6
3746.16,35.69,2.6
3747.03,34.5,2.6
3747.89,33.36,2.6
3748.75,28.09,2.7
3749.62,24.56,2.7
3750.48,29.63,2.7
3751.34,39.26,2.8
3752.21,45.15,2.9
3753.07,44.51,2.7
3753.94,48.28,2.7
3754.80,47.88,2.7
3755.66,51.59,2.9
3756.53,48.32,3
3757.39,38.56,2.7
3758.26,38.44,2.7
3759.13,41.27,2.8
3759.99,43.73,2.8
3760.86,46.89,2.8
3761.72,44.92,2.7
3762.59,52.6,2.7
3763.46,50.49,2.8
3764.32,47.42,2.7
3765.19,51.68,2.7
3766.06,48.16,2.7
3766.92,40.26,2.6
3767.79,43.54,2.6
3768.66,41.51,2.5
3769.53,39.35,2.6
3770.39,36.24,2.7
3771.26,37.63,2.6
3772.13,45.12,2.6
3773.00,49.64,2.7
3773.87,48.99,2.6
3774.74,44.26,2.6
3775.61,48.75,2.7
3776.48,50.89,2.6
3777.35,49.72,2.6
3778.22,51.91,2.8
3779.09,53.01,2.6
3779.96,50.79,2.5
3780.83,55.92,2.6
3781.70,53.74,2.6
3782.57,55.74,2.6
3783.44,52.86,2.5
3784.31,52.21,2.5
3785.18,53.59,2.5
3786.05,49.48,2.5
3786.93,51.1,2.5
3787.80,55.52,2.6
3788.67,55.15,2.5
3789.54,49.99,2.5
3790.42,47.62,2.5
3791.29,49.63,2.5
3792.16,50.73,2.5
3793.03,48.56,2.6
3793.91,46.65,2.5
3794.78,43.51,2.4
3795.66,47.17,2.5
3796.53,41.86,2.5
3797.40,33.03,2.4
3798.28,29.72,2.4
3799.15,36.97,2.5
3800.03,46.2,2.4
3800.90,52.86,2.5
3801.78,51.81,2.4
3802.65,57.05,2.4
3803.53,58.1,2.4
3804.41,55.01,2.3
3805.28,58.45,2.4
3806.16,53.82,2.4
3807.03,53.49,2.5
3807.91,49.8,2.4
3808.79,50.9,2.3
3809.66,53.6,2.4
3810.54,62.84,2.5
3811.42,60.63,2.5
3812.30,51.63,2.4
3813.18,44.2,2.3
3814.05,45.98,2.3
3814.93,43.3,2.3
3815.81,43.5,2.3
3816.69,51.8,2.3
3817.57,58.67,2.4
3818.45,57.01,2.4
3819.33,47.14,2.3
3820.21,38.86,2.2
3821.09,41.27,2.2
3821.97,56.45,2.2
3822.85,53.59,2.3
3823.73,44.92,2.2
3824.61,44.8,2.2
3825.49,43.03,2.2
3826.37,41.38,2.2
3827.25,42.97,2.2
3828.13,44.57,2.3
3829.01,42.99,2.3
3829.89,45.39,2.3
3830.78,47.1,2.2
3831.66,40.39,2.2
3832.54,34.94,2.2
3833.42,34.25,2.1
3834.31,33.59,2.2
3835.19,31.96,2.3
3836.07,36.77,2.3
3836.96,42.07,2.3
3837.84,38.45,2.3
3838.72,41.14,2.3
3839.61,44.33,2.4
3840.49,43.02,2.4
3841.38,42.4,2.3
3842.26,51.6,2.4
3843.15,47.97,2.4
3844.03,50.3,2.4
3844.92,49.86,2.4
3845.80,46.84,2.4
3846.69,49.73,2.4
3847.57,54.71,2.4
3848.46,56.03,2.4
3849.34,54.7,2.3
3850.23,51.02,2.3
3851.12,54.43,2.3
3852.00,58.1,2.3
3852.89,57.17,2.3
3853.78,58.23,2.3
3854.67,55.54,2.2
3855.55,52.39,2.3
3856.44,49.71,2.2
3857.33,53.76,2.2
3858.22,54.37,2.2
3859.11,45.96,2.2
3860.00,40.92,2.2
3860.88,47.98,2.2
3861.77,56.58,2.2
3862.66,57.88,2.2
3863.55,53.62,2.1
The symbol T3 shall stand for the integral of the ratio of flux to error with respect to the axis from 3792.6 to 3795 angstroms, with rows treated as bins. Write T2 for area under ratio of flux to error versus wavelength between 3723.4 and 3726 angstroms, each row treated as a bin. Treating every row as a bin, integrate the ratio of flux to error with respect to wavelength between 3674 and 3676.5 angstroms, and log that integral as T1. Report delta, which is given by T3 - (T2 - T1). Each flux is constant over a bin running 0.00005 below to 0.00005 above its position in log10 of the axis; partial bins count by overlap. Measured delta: 33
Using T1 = 30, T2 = 41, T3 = 44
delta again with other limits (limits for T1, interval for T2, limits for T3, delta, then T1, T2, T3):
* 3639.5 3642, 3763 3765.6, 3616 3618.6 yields -7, 24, 47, 16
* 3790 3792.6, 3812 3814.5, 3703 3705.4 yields 26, 51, 50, 25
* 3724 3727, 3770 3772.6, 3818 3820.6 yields 63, 48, 39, 54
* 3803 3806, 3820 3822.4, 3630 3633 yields 44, 72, 50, 22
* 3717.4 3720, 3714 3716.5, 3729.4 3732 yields 38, 39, 41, 40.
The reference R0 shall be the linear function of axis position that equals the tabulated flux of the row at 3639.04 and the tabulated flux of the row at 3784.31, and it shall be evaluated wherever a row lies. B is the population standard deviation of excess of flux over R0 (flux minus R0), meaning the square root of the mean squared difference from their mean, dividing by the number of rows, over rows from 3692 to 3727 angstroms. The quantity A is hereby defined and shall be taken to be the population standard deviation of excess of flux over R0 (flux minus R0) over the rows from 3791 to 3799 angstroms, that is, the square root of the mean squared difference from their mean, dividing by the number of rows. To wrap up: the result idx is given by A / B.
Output 1.28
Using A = 7.2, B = 5.6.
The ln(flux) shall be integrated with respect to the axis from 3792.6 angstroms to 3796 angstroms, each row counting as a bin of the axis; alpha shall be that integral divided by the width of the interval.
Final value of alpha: 3.8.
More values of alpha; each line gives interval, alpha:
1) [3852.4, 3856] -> 4.0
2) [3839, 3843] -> 3.8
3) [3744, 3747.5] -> 3.6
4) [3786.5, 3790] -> 4.0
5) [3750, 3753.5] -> 3.7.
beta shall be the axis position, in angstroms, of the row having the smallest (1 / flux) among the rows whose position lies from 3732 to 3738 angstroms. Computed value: 3732.39 angstroms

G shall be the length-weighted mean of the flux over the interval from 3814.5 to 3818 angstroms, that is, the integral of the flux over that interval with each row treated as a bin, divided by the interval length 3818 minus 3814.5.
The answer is 49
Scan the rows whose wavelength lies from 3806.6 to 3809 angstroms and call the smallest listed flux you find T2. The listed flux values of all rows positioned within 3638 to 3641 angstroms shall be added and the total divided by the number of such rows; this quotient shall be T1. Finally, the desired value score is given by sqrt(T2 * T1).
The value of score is 43.9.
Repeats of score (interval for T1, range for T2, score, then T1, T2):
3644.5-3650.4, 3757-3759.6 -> 37.3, 36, 38.44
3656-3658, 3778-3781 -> 45.2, 40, 50.79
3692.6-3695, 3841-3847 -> 40.8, 39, 42.4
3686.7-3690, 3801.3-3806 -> 44.3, 38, 51.81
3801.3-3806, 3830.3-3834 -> 43.8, 56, 34.25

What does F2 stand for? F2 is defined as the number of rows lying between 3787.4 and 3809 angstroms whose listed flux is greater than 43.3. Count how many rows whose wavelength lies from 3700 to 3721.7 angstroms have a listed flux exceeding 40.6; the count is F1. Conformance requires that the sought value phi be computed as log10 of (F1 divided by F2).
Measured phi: -0.2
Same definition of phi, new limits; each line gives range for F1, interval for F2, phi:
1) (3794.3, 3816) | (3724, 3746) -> 0.3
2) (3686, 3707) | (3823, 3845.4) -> 0.0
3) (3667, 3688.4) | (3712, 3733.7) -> -0.5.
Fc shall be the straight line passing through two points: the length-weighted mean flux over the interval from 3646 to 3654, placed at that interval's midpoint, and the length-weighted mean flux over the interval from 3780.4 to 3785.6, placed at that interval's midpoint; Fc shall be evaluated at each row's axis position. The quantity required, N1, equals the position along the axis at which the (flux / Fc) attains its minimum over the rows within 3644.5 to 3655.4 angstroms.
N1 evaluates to 3648.27 angstroms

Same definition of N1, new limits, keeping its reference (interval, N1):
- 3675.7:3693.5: 3687.96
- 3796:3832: 3798.28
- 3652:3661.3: 3660.89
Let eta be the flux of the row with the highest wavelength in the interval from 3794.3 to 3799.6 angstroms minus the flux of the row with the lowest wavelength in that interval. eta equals -6.5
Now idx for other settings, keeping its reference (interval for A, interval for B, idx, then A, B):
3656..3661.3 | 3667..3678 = 0.73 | 2.5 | 3.4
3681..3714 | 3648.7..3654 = 1.88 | 4.4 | 2.4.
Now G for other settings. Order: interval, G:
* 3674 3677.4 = 40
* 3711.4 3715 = 44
